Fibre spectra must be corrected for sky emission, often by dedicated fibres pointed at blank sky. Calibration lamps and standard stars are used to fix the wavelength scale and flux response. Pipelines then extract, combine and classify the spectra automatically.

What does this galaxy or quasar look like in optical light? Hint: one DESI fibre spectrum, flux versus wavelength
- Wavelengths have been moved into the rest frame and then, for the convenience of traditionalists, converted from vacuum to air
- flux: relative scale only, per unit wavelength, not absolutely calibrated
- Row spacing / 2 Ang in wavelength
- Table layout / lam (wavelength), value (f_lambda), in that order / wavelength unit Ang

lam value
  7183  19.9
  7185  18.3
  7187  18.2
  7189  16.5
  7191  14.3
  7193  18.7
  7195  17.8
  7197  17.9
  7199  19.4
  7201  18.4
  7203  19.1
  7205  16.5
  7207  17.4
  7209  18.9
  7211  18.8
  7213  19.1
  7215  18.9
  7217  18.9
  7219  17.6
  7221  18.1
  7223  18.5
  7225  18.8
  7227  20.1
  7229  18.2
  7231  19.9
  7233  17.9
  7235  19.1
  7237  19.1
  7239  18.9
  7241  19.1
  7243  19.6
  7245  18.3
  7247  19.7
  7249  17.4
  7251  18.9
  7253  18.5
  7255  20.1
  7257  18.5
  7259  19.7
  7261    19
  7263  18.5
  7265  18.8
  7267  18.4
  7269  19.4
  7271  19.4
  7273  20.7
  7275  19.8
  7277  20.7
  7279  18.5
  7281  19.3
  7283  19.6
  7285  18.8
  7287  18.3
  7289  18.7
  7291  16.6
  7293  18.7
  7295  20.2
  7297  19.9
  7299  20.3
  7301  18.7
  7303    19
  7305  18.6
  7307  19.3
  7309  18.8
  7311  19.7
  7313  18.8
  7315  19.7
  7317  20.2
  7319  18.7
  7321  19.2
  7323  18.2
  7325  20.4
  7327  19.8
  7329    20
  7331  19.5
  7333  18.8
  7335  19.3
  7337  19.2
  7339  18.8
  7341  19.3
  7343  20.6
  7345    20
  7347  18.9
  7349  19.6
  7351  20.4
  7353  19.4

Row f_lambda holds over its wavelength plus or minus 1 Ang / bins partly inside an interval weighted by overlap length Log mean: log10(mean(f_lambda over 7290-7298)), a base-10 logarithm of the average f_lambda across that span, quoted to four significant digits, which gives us 1.275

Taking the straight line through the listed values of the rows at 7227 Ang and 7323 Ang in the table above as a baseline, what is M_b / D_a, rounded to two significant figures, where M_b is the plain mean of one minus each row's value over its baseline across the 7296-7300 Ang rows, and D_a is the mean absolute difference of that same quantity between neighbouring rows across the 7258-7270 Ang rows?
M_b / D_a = -2.5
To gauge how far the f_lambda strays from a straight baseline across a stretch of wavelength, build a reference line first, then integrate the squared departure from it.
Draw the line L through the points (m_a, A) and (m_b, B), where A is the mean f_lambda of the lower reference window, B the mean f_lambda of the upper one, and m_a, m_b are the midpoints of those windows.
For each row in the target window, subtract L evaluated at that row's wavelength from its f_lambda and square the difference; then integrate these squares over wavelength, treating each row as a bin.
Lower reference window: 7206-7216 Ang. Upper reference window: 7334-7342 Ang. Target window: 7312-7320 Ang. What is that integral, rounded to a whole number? 4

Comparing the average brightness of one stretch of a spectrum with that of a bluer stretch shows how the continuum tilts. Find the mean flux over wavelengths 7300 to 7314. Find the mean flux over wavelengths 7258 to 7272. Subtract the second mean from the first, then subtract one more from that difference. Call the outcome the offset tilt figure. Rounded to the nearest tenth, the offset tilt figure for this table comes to -1.0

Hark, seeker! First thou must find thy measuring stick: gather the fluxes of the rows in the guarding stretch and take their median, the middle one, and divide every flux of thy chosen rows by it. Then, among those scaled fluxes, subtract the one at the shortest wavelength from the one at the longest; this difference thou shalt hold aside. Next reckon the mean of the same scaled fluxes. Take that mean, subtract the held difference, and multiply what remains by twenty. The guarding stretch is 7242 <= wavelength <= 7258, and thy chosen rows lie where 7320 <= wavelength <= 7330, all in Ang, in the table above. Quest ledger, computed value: 20.0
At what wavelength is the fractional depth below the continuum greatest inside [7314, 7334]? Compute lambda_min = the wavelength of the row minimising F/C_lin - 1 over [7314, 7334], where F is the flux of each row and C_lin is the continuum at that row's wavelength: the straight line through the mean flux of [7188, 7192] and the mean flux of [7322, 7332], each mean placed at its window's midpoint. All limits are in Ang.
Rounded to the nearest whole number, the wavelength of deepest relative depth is 7323 Ang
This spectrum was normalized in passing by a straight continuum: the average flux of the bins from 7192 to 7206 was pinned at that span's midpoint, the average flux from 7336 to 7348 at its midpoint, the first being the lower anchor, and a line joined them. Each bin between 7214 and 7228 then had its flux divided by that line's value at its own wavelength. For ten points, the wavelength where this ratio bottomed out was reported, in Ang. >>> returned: 7219 Ang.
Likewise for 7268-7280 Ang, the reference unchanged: 7279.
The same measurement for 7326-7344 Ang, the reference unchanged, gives 7339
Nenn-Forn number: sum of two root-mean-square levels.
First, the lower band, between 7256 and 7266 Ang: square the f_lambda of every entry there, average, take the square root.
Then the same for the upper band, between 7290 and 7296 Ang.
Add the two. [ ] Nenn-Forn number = 37.5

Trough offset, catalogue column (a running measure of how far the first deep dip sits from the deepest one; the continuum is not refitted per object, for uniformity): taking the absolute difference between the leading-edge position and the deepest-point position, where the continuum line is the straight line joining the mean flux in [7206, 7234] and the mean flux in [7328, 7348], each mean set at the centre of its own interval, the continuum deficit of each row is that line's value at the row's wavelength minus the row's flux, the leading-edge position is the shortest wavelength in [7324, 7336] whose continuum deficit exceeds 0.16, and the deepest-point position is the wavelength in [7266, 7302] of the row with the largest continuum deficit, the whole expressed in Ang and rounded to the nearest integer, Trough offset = 42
